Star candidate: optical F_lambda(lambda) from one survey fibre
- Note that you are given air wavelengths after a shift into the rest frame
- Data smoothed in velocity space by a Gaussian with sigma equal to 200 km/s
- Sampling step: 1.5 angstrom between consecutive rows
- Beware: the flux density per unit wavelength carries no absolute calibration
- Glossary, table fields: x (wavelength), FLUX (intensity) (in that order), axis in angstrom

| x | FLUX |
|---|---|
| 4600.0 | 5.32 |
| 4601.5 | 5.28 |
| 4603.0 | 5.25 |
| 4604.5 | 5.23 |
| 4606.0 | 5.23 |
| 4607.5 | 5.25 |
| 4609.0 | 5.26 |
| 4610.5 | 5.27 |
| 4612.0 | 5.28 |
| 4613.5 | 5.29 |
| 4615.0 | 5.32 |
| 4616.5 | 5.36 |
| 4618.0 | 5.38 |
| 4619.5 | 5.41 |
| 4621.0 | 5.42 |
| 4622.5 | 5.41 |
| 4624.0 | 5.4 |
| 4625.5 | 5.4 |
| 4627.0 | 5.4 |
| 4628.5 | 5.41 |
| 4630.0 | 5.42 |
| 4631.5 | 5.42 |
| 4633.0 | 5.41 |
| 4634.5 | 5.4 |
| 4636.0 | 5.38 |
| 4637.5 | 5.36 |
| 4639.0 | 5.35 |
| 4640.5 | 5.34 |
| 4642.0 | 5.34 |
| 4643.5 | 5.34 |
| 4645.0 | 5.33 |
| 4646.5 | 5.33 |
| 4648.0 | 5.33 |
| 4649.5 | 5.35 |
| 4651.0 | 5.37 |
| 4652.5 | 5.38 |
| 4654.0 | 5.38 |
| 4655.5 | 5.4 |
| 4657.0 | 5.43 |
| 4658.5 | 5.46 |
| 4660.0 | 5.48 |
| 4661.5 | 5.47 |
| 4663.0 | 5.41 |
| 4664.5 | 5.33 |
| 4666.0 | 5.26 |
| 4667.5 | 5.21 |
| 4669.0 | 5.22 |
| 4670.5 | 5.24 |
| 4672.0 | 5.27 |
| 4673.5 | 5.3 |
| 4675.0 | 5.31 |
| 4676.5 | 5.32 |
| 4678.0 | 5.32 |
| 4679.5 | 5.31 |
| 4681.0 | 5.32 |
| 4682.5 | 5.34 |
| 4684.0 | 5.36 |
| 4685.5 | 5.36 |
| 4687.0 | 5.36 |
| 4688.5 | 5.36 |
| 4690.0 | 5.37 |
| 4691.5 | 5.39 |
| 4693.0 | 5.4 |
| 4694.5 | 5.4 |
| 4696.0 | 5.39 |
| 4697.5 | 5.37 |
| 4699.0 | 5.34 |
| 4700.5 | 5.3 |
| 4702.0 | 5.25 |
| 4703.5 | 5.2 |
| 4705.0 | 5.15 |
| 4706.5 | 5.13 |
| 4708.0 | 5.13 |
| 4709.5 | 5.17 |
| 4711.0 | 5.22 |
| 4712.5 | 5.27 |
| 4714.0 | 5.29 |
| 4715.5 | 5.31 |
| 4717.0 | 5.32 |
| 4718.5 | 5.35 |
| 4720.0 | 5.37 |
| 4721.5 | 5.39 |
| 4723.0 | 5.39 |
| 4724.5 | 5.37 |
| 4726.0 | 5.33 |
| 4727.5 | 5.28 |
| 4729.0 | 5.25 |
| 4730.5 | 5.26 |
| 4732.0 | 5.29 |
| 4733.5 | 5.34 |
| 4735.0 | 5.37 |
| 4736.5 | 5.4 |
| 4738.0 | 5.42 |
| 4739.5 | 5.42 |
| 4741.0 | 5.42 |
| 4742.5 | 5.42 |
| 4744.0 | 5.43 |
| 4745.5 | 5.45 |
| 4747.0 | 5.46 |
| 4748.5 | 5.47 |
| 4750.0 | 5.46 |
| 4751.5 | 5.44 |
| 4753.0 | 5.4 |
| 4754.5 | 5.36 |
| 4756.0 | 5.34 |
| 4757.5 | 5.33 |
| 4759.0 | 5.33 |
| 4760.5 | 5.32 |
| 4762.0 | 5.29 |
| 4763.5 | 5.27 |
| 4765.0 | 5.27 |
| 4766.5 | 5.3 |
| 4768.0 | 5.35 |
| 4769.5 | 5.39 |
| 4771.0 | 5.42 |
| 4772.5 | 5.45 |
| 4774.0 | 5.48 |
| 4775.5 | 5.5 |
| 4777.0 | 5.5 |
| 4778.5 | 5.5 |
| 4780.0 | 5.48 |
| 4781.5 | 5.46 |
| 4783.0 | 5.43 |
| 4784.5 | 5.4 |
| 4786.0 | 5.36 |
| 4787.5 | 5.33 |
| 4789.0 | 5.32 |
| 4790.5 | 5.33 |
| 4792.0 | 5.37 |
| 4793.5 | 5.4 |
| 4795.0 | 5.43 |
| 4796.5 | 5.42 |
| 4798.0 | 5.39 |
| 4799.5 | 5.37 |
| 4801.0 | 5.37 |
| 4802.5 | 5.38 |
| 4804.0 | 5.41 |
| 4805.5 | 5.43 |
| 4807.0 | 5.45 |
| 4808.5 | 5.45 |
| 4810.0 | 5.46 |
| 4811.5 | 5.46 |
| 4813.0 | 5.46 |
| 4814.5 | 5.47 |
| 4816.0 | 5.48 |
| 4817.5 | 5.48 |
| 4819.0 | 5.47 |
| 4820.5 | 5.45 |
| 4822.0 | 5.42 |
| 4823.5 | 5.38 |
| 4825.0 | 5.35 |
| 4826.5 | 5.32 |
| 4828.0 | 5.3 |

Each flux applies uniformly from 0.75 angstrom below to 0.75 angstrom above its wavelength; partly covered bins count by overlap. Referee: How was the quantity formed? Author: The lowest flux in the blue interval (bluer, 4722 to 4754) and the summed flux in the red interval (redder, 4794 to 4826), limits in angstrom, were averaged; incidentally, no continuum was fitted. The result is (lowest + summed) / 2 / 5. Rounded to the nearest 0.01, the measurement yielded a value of 11.92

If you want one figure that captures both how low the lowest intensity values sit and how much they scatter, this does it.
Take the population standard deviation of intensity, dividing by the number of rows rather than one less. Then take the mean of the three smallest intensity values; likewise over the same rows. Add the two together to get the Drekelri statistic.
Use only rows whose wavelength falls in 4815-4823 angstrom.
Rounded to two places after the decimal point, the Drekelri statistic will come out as 5.47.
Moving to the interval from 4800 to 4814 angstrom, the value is 5.42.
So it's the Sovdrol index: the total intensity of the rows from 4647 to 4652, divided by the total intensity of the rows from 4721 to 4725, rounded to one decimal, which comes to 1.0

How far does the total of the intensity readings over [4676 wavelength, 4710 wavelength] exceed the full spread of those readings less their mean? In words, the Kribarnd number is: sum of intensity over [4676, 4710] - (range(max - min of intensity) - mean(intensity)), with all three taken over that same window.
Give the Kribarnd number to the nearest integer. 127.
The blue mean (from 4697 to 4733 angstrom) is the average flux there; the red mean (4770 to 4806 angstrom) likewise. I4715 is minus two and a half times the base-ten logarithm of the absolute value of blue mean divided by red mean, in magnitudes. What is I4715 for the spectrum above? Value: 0.027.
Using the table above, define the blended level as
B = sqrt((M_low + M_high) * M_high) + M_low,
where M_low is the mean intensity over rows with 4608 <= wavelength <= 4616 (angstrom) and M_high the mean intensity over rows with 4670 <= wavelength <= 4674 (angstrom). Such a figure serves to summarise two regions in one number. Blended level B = 12.7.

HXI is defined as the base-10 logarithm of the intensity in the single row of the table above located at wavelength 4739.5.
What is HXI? 0.734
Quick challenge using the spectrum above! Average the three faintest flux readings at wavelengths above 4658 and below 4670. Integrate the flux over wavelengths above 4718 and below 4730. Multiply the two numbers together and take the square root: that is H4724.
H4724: 18.3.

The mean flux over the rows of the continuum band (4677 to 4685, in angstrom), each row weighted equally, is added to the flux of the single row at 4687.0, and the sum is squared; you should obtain 114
